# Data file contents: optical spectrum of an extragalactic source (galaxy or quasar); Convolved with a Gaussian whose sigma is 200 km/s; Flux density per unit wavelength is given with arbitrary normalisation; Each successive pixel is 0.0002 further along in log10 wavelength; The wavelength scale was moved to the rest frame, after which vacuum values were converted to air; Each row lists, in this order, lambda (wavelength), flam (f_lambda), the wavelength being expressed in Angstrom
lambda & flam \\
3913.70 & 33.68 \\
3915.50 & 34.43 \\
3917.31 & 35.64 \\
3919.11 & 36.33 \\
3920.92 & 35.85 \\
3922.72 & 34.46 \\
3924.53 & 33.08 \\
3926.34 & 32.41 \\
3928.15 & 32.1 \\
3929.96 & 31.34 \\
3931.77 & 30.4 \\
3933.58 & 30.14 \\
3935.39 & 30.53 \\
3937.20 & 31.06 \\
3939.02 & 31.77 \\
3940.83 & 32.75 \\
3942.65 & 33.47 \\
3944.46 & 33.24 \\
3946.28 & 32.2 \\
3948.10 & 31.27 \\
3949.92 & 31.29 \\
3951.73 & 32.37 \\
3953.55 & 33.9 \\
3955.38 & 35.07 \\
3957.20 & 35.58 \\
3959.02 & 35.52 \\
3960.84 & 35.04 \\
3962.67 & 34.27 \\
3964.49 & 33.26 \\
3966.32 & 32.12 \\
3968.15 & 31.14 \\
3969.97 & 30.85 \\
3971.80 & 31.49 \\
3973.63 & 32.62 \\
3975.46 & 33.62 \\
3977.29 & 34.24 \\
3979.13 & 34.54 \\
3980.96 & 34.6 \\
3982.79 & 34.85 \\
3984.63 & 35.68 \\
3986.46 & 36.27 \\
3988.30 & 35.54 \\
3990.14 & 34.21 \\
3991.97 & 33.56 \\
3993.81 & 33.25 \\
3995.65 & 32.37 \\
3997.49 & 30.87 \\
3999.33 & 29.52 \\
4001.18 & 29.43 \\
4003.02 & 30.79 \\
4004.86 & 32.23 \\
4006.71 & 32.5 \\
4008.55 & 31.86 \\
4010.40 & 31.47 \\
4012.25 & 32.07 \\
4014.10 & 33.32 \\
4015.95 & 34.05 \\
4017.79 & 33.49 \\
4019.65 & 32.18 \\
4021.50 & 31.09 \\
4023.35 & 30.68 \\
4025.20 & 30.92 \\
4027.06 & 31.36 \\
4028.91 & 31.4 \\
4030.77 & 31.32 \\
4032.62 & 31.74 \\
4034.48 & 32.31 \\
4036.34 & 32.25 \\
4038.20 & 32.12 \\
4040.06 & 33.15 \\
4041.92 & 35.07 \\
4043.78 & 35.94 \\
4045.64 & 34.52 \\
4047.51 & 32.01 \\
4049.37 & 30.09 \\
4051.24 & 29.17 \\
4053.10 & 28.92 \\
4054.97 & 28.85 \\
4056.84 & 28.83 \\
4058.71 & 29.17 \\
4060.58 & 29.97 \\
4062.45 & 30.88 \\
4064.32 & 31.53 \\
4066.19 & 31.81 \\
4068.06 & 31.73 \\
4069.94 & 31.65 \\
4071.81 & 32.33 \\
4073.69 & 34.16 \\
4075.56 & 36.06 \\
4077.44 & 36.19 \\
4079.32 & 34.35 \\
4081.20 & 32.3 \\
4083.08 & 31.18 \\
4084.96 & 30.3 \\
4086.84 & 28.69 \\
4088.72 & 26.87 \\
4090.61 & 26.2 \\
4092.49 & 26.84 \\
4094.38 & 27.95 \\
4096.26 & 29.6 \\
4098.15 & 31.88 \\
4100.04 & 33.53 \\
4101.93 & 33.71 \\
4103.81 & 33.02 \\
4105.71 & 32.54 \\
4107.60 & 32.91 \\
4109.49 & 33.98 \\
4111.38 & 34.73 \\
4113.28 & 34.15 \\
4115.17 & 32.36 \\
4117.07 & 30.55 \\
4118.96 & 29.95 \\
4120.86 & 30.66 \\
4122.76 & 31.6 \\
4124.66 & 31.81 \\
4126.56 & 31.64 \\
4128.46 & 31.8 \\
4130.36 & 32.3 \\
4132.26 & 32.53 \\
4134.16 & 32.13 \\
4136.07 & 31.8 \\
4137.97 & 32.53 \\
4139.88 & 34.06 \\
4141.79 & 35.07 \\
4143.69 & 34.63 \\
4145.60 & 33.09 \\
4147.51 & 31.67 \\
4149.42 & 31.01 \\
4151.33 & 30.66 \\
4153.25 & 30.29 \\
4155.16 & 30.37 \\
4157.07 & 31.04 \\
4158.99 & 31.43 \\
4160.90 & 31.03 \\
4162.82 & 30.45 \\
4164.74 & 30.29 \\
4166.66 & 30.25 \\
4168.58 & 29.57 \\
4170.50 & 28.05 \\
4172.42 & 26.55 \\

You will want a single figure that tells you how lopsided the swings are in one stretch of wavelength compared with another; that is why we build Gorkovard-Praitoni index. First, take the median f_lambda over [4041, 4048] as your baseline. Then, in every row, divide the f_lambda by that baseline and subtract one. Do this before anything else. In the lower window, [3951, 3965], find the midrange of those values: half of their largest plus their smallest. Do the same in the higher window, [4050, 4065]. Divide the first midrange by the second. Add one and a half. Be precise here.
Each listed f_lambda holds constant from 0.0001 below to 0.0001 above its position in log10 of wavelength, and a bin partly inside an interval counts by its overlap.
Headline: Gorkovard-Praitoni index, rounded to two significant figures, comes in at 1.7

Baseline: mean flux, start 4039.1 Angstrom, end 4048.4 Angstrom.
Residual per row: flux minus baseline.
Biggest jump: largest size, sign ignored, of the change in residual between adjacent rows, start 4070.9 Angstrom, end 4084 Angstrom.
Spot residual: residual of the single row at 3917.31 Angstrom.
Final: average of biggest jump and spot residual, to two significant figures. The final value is 1.8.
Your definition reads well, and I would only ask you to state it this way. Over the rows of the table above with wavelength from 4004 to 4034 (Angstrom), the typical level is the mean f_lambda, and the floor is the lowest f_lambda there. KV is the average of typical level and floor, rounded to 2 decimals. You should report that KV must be 31.33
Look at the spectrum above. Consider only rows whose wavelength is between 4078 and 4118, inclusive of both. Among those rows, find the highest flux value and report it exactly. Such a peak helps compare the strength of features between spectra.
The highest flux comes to 34.73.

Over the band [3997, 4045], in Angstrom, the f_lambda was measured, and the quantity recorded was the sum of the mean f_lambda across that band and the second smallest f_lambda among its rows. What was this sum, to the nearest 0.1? 61.6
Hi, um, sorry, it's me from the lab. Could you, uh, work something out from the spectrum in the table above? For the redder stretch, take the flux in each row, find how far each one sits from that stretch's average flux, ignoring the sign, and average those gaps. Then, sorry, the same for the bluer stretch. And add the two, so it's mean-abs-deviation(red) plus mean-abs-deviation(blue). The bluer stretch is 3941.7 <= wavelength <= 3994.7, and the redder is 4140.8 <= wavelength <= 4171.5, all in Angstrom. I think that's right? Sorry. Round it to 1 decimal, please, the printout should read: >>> 2.5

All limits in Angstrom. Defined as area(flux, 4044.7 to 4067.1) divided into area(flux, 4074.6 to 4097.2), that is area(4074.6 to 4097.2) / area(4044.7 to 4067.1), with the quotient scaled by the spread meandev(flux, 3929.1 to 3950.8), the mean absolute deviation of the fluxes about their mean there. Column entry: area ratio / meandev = 1.1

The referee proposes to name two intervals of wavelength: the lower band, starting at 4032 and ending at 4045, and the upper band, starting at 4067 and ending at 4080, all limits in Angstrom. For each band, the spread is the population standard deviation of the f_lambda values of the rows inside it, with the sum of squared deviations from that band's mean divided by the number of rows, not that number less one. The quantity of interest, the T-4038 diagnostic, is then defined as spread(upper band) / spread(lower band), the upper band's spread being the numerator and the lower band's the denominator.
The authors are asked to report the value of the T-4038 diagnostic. 1.2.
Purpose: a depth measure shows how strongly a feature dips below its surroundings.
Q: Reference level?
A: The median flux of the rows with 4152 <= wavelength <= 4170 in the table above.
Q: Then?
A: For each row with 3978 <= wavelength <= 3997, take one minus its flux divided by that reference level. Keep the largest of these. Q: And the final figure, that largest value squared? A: 0.0043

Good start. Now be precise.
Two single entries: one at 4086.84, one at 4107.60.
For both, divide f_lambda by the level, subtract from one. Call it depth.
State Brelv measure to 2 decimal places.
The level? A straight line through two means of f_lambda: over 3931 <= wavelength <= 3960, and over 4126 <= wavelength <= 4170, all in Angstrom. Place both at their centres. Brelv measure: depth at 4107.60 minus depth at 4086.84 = -0.13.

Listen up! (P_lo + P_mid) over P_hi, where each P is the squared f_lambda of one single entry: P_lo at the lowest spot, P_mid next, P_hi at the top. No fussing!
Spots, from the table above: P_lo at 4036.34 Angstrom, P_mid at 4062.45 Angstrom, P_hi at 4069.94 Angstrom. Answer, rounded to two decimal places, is 1.99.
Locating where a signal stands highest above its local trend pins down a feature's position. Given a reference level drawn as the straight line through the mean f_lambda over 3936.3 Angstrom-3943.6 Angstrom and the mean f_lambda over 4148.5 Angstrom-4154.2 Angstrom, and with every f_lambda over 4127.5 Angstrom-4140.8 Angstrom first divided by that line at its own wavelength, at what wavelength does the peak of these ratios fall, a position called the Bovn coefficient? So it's 4139.88 Angstrom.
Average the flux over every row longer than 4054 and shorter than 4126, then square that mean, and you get 989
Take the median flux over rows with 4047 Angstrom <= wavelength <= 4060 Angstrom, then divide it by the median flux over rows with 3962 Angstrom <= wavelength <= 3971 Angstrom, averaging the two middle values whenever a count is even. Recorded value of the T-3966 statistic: 0.91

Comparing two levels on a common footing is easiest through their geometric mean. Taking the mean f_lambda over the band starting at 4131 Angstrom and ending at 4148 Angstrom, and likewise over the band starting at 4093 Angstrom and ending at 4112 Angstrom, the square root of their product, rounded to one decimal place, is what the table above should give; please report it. 32.7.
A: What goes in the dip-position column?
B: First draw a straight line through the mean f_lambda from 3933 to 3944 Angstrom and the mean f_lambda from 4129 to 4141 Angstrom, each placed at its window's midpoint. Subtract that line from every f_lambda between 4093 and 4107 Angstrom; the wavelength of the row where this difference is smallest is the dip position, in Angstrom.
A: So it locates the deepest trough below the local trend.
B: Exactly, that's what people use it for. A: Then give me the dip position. 4094.38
